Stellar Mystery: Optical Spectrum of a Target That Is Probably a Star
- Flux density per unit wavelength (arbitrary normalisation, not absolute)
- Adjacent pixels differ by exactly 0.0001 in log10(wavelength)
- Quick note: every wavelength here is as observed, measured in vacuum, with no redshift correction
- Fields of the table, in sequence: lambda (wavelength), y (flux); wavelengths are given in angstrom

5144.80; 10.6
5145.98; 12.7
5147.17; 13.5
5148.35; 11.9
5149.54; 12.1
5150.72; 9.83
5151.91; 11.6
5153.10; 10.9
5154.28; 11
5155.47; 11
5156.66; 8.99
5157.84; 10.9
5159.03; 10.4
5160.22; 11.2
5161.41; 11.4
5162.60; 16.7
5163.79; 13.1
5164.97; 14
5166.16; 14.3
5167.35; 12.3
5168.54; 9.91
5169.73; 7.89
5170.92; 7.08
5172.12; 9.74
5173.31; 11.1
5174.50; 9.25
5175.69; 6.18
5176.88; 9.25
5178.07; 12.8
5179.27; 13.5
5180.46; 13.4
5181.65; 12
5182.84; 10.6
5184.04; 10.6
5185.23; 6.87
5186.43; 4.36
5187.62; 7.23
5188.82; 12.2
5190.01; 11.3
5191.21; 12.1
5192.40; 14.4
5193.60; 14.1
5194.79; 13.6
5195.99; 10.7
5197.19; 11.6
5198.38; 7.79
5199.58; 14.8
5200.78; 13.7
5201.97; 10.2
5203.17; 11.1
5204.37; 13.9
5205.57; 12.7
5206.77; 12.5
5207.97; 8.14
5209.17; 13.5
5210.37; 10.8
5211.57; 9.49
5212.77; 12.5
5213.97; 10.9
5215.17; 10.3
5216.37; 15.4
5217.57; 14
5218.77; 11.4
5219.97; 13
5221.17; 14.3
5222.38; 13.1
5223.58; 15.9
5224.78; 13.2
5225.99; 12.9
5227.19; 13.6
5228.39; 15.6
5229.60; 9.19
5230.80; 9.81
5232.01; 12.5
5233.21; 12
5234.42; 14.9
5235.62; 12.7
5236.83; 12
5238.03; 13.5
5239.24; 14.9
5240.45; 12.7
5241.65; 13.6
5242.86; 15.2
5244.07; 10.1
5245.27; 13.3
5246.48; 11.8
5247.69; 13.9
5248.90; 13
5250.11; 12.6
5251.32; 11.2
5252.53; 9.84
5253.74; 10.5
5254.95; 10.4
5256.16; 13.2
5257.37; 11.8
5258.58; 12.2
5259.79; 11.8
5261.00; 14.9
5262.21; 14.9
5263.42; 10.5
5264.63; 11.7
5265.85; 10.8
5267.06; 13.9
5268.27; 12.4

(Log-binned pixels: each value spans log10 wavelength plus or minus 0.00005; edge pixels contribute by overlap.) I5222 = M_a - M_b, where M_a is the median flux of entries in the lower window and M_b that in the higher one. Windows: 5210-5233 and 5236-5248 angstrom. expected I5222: -0.50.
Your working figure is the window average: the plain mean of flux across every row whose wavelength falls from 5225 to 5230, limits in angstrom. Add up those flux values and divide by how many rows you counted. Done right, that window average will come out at 13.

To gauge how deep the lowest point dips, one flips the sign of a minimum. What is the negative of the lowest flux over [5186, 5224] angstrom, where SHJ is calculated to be -4.4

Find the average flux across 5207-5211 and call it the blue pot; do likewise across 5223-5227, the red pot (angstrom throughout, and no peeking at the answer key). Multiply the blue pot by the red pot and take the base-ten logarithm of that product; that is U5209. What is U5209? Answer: 2.18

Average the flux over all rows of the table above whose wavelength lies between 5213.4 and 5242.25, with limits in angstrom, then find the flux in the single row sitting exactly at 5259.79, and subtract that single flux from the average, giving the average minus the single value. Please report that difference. 1.2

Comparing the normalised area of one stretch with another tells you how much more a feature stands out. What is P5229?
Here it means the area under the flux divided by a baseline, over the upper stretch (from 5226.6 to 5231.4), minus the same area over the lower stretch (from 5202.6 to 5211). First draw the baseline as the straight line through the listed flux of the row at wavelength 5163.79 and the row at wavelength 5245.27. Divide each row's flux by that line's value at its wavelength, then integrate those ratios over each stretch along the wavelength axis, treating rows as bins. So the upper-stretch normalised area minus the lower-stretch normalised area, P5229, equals -3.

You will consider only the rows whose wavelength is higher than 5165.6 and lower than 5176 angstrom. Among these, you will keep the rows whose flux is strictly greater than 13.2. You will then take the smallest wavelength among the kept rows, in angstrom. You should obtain 5166.16 angstrom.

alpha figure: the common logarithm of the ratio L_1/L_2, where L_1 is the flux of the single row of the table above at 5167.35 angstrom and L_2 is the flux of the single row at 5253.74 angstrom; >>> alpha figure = 0.07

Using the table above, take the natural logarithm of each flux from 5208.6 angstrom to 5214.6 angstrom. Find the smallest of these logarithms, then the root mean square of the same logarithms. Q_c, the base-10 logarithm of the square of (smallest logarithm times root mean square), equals 1.48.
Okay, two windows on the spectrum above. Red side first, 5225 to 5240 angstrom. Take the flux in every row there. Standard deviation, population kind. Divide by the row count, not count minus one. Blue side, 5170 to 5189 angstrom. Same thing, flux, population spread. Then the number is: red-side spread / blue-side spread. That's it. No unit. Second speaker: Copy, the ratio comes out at 0.69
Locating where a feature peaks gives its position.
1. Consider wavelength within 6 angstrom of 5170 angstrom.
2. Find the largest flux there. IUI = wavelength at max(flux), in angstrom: 5166.16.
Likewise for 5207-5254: 5223.58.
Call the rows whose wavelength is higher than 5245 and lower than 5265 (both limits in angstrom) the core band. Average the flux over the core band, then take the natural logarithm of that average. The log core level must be 2.50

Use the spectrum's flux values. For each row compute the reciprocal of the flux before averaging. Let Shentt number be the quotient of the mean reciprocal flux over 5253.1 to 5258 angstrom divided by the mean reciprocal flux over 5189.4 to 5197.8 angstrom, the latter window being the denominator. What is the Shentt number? 1.09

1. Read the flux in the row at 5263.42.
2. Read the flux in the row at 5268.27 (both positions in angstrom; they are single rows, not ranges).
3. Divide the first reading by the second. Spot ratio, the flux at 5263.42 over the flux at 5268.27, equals 0.85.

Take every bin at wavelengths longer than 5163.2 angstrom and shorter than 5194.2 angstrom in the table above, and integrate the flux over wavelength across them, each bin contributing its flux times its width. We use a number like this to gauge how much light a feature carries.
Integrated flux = 333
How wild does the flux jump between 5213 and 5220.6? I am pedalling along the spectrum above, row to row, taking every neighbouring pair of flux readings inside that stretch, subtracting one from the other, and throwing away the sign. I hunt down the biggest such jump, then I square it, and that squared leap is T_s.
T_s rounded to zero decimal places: 26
